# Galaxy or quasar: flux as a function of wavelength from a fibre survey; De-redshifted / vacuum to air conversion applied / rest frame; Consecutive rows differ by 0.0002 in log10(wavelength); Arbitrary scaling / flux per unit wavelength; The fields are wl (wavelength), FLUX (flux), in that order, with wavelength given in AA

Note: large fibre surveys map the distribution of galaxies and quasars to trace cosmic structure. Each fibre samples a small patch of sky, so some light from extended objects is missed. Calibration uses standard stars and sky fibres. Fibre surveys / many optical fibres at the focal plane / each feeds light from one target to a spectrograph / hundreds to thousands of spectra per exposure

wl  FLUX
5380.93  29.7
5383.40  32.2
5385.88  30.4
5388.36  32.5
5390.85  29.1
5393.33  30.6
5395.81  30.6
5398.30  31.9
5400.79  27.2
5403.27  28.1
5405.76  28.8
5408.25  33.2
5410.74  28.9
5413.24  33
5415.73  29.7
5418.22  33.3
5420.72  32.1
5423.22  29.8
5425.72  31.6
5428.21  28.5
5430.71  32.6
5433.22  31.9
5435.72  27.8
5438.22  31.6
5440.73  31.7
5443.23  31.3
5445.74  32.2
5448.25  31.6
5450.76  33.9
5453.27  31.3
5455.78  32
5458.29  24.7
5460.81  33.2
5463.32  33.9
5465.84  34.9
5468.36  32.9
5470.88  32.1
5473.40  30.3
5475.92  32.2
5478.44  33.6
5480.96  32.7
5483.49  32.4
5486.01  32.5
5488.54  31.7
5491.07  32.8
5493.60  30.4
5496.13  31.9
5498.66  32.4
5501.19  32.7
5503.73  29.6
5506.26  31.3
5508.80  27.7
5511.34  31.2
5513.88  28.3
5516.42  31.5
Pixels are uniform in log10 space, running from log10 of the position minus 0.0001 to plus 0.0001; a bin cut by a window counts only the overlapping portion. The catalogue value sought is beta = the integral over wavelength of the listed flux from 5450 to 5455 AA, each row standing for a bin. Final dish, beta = 162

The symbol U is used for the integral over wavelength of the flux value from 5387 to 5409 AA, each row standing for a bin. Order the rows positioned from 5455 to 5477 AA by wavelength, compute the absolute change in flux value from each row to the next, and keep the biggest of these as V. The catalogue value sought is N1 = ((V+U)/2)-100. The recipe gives 236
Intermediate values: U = 663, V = 8.5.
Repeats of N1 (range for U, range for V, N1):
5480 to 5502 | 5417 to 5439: 256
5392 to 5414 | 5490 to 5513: 234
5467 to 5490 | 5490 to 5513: 273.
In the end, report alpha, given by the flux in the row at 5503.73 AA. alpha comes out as 29.6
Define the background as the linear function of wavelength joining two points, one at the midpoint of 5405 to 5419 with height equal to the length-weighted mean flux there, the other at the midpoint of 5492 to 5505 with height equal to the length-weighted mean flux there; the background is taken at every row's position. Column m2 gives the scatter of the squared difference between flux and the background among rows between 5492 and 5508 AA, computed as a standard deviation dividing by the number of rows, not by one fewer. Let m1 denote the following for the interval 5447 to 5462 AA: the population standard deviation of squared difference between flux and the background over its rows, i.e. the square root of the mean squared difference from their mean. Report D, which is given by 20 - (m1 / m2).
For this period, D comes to 6.2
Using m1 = 15.7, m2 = 1.1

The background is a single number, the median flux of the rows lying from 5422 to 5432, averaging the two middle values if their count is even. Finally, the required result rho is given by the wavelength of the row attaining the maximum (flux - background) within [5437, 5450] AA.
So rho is 5445.74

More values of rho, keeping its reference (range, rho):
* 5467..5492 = 5478.44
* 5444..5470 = 5465.84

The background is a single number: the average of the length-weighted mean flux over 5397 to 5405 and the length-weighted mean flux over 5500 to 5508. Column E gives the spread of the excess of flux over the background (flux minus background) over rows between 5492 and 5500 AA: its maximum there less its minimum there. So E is 2.00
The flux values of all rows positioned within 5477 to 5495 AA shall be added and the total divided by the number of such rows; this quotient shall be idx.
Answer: 32.3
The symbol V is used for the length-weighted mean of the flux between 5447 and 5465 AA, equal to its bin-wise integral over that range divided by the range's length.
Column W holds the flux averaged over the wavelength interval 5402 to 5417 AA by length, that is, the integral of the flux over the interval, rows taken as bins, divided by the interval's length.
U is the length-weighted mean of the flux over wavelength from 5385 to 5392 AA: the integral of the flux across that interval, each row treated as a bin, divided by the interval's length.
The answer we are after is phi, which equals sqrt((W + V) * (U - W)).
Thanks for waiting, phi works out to 5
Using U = 30.7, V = 31.6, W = 30.3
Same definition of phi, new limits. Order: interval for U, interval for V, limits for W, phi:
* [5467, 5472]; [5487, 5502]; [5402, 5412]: 13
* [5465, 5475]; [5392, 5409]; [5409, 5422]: 8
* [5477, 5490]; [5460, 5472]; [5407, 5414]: 8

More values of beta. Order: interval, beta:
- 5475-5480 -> 165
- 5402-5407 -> 142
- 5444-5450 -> 192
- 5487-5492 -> 161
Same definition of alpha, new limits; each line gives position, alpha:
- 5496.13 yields 31.9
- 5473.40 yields 30.3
